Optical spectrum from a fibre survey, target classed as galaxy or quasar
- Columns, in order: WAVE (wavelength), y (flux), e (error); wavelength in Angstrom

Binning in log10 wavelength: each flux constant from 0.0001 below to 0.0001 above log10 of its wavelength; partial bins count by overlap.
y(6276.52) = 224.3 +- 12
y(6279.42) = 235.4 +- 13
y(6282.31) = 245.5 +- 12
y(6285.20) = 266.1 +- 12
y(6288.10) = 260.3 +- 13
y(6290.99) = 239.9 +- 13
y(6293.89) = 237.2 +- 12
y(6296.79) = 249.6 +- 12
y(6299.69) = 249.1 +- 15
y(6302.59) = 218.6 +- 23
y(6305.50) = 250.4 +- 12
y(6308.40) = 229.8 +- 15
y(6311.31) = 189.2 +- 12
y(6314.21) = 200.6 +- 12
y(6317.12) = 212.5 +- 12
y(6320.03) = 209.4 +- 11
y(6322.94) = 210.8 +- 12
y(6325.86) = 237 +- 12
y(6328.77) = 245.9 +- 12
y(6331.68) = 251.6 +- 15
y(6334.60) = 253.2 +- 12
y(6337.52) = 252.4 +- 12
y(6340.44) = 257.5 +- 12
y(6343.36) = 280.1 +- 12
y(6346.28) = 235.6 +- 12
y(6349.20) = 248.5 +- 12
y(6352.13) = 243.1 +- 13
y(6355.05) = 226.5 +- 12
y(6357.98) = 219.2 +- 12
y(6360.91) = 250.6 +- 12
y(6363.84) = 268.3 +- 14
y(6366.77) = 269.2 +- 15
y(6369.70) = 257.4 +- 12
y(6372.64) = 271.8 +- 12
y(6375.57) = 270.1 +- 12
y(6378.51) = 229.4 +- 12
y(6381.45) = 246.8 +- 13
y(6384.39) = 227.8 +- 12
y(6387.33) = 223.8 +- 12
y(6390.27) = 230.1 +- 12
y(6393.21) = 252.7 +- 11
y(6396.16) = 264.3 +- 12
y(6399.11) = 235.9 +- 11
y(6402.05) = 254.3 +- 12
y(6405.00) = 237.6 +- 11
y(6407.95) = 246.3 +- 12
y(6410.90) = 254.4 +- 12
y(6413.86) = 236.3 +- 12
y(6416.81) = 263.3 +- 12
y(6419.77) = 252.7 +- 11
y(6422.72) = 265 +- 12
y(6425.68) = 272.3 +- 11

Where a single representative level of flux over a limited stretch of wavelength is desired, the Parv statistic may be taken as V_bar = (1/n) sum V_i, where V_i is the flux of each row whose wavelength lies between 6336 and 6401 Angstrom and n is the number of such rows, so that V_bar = 248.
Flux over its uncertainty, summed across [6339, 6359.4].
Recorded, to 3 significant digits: 141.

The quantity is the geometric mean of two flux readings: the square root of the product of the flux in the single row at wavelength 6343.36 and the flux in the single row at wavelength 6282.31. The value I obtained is 262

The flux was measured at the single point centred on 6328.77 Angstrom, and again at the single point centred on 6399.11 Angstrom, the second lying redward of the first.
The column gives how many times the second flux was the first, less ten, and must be -9.04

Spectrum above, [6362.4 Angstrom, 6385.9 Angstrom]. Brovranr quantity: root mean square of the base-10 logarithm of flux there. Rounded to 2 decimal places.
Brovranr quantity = 2.41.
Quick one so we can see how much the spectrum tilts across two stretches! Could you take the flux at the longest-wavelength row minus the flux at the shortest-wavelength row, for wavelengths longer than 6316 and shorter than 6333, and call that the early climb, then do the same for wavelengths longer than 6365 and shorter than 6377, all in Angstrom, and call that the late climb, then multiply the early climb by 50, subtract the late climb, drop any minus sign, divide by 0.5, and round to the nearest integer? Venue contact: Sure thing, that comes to 3908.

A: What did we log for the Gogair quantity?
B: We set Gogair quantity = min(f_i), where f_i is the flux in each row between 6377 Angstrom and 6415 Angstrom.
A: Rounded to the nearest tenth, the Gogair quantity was 223.8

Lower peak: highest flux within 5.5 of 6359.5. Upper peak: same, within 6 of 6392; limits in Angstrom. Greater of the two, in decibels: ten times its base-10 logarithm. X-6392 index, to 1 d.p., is 24.3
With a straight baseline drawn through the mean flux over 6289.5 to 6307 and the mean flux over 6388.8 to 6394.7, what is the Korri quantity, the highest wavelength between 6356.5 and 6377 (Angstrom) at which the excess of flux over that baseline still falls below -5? 6357.98 Angstrom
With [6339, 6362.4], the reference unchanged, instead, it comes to 6357.98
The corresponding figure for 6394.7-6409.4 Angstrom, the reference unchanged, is 6399.11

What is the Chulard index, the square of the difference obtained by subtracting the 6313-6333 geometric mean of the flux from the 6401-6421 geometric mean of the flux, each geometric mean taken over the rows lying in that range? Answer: 672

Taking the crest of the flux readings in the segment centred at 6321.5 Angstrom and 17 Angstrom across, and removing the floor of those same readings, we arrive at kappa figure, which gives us 45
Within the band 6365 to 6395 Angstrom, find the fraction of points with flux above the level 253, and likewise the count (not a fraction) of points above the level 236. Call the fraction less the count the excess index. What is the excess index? -5.6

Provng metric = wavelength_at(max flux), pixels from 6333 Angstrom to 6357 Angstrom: 6343.36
